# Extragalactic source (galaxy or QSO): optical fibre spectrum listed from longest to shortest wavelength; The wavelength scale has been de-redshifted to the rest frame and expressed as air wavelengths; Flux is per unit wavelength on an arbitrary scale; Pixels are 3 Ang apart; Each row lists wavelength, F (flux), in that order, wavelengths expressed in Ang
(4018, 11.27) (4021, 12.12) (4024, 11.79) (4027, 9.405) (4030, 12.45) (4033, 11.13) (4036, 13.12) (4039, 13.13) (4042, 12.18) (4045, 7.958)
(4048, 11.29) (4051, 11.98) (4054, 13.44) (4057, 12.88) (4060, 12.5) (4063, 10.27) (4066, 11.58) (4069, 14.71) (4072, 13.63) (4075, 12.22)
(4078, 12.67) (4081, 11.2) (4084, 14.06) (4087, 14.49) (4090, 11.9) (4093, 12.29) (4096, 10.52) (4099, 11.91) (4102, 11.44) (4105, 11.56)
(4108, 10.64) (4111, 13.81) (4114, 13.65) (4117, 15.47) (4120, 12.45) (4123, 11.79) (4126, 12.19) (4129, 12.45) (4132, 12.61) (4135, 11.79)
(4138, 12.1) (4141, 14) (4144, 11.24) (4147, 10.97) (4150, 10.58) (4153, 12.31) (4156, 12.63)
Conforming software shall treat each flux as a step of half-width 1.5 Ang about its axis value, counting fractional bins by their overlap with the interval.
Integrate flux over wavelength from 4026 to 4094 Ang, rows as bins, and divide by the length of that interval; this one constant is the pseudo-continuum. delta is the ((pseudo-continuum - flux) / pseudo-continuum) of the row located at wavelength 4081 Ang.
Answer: 0.08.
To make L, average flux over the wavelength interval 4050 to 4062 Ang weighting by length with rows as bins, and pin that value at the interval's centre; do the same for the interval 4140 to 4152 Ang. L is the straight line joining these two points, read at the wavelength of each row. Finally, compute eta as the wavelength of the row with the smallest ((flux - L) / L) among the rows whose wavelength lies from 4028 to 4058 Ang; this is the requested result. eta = 4045 Ang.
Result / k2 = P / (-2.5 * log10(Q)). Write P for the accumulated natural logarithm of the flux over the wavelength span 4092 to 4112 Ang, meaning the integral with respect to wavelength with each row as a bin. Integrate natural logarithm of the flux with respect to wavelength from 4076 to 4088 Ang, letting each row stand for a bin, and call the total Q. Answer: -13.2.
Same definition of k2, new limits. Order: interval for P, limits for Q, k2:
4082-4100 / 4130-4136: -15.4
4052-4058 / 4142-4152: -4.5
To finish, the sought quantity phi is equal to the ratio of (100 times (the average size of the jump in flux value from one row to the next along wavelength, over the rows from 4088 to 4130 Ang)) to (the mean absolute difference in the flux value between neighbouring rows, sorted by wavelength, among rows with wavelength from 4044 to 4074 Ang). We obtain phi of 71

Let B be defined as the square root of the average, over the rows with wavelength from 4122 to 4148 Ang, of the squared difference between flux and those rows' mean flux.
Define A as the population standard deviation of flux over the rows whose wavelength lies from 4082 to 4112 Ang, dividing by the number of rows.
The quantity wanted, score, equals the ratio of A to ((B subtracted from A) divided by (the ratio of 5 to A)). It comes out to 10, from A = 1.33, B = 0.83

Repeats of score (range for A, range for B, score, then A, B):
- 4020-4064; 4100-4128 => 100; 1.46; 1.41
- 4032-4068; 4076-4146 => 22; 1.47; 1.24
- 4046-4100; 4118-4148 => 11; 1.24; 0.79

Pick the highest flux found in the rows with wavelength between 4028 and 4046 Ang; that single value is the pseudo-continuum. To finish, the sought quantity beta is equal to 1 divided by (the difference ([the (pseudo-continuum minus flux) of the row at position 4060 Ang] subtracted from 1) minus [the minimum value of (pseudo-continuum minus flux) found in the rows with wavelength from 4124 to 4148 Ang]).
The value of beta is 0.8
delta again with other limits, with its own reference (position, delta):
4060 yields -0.02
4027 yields 0.23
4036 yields -0.07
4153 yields -0.01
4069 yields -0.20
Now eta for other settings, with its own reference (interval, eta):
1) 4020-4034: 4027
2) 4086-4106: 4096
